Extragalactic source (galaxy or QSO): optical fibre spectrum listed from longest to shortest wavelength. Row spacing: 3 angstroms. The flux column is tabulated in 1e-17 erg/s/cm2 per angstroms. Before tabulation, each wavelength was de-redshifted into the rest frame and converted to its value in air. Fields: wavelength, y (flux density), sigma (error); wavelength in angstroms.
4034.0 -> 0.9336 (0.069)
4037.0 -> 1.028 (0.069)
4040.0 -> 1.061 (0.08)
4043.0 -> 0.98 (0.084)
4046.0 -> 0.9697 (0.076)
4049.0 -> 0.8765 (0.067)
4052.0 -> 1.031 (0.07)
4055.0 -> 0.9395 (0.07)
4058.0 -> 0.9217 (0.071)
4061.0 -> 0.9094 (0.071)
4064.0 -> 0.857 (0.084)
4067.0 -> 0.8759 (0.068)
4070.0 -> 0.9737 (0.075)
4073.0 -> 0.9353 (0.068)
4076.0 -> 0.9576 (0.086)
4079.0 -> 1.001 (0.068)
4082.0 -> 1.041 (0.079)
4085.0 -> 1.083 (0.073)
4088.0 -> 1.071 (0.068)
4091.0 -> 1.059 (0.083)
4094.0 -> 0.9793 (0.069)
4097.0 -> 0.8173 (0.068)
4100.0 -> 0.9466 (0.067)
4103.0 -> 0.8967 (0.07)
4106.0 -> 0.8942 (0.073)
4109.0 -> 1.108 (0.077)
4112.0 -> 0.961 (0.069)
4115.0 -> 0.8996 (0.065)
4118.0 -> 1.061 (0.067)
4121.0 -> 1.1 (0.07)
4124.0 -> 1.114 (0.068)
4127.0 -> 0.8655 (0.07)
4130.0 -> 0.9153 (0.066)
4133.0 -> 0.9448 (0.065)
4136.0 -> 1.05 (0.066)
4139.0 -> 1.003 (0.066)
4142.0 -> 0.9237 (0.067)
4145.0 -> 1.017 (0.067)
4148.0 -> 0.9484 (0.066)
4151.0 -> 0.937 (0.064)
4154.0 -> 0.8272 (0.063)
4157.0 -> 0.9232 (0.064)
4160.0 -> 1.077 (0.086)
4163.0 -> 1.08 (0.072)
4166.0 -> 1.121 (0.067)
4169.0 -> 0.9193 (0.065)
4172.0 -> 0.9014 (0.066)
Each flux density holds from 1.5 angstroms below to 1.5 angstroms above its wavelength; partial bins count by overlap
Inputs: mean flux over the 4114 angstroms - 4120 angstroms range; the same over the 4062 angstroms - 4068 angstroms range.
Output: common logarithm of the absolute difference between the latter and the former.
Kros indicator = -0.9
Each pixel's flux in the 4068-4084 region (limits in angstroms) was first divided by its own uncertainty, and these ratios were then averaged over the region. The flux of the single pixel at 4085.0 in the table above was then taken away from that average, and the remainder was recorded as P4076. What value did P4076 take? 12.1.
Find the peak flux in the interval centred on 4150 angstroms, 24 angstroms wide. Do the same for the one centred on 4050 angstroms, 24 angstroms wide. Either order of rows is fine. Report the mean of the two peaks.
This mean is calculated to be 1.07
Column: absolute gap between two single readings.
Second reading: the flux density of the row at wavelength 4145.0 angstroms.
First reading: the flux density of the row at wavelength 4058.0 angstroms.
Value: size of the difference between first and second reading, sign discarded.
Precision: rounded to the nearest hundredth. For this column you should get 0.10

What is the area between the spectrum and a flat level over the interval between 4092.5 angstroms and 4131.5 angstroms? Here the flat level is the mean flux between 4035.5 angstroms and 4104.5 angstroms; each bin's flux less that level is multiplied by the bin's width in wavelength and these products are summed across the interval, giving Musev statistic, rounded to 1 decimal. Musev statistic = 0.0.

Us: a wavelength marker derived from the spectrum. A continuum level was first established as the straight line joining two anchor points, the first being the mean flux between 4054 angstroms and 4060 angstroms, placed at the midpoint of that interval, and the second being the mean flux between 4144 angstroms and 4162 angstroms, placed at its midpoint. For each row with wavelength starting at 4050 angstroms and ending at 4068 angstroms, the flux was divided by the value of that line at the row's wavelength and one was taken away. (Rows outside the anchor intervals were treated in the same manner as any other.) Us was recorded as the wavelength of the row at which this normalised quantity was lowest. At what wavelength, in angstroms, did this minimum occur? 4064.0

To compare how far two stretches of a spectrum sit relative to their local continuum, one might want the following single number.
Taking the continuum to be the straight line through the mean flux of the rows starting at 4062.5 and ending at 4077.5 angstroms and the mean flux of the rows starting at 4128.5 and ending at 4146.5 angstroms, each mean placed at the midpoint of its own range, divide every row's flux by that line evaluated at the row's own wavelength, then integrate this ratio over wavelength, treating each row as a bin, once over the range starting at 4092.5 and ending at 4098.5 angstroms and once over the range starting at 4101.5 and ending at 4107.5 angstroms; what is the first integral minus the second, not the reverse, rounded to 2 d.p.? 0.06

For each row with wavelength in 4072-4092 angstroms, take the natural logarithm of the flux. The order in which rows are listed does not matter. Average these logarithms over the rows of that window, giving 0.02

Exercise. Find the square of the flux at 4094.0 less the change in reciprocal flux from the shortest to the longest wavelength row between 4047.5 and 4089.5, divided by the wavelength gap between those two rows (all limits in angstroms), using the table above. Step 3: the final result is 0.96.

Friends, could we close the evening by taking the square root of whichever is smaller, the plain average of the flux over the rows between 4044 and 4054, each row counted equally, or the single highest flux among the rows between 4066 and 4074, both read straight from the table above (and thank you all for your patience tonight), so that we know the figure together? 0.979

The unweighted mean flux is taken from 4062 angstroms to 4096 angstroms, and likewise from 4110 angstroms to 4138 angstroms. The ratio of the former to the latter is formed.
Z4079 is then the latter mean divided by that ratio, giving 1.00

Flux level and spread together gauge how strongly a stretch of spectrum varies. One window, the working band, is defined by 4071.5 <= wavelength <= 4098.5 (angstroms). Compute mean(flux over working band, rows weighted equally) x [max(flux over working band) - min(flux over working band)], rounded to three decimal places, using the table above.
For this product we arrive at 0.264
